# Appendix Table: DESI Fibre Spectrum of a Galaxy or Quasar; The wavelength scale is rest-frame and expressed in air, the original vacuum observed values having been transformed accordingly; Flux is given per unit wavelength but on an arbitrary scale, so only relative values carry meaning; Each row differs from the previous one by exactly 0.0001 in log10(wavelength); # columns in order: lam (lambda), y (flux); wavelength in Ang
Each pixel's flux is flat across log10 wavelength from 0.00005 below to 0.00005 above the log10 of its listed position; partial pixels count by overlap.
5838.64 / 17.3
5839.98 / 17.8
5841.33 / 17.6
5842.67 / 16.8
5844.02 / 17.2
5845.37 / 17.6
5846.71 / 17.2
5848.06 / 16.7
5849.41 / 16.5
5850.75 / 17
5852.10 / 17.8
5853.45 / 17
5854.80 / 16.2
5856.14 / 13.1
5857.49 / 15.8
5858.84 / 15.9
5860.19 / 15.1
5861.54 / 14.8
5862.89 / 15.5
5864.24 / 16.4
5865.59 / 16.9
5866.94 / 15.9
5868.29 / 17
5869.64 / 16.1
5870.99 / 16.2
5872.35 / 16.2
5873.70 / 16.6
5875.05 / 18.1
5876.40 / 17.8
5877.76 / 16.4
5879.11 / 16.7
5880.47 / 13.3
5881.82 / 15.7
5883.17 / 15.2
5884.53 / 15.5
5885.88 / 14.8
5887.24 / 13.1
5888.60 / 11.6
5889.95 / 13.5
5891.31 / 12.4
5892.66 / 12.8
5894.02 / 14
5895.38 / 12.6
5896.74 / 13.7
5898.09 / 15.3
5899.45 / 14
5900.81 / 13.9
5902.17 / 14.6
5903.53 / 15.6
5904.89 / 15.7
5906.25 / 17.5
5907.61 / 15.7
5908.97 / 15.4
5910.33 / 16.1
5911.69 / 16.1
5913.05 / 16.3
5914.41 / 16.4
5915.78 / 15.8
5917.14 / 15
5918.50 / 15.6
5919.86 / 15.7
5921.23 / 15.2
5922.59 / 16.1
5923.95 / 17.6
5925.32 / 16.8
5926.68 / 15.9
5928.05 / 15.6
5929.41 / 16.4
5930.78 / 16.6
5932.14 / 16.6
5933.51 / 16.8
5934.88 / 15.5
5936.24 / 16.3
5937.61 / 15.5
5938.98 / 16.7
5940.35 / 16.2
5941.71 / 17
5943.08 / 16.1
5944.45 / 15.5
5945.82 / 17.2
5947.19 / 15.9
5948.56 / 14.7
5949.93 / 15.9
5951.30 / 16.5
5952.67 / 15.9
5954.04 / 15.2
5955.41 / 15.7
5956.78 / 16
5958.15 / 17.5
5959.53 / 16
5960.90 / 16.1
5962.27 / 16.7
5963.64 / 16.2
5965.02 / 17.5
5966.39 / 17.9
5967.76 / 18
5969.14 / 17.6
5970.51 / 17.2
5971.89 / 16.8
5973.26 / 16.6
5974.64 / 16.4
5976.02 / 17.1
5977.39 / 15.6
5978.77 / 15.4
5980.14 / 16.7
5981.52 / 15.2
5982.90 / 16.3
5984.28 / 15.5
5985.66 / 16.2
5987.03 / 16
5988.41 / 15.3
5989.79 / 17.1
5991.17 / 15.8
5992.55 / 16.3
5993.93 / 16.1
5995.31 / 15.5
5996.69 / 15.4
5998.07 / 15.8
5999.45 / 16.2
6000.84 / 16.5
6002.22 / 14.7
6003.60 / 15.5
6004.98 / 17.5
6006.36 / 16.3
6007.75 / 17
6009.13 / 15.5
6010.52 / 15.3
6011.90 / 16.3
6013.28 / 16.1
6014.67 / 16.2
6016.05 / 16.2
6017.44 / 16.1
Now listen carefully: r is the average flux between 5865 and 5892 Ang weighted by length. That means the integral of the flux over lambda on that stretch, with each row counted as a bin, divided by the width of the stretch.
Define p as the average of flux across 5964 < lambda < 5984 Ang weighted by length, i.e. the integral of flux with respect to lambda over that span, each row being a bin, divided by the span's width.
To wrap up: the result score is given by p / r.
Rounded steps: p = 16.7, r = 15.4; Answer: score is 1.08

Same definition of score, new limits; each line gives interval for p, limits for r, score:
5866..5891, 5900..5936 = 0.97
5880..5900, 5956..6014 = 0.85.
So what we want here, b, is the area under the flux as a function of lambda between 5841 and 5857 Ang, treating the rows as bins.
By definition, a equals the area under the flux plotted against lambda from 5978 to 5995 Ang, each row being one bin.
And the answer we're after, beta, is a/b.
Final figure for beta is 1.02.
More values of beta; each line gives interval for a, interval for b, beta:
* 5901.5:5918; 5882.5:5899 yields 1.16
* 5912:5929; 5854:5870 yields 1.08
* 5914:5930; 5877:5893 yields 1.12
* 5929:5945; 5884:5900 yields 1.20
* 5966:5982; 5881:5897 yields 1.22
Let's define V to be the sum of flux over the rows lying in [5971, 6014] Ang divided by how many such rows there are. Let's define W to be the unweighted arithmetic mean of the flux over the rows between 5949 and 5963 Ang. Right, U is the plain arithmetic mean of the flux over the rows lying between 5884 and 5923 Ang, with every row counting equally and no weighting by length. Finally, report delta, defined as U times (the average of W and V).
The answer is 239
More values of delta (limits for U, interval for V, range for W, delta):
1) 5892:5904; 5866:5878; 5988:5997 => 229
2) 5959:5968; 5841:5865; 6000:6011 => 274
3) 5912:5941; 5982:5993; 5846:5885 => 260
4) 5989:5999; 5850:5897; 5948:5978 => 255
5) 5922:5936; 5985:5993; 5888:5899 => 241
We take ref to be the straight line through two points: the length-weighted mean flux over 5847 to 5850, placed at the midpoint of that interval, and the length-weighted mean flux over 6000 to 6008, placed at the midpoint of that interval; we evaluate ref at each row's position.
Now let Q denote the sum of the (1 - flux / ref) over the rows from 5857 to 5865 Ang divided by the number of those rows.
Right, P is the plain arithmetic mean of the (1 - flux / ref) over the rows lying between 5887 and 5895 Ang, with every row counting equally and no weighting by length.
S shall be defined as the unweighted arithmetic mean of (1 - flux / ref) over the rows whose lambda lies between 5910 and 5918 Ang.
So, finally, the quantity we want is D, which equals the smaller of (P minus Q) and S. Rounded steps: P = 0.219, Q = 0.06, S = 0.031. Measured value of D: 0.031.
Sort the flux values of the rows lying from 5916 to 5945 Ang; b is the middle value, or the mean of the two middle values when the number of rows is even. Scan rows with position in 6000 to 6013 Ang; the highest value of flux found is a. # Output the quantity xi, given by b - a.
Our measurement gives -1.4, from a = 17.5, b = 16.1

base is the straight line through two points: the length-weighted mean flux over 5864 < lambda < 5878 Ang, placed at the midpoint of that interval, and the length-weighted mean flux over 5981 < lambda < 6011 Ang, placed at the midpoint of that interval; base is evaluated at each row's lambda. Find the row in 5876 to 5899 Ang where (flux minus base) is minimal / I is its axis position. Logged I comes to 5888.60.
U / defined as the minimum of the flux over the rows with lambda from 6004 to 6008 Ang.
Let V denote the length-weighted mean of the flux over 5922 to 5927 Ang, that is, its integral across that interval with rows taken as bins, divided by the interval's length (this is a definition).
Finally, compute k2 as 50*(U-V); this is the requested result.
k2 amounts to -18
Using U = 16.3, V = 16.7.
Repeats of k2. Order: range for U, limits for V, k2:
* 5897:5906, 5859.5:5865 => -79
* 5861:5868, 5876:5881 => -60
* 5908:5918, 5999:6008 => -60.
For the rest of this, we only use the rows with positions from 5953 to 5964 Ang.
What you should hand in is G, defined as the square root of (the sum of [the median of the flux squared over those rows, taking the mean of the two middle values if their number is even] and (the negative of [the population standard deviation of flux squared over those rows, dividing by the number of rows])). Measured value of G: 15.4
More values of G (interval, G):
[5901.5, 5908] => 14.7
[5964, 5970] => 17.5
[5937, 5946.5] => 15.6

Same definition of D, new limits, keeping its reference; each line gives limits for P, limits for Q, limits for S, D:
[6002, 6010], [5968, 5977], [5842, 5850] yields -0.021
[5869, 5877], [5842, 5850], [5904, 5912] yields 0.005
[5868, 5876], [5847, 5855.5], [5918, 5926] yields 0.007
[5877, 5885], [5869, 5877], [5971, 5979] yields -0.002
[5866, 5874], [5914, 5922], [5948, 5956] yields -0.035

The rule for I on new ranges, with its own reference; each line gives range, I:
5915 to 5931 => 5917.14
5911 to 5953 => 5948.56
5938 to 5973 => 5948.56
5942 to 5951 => 5948.56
